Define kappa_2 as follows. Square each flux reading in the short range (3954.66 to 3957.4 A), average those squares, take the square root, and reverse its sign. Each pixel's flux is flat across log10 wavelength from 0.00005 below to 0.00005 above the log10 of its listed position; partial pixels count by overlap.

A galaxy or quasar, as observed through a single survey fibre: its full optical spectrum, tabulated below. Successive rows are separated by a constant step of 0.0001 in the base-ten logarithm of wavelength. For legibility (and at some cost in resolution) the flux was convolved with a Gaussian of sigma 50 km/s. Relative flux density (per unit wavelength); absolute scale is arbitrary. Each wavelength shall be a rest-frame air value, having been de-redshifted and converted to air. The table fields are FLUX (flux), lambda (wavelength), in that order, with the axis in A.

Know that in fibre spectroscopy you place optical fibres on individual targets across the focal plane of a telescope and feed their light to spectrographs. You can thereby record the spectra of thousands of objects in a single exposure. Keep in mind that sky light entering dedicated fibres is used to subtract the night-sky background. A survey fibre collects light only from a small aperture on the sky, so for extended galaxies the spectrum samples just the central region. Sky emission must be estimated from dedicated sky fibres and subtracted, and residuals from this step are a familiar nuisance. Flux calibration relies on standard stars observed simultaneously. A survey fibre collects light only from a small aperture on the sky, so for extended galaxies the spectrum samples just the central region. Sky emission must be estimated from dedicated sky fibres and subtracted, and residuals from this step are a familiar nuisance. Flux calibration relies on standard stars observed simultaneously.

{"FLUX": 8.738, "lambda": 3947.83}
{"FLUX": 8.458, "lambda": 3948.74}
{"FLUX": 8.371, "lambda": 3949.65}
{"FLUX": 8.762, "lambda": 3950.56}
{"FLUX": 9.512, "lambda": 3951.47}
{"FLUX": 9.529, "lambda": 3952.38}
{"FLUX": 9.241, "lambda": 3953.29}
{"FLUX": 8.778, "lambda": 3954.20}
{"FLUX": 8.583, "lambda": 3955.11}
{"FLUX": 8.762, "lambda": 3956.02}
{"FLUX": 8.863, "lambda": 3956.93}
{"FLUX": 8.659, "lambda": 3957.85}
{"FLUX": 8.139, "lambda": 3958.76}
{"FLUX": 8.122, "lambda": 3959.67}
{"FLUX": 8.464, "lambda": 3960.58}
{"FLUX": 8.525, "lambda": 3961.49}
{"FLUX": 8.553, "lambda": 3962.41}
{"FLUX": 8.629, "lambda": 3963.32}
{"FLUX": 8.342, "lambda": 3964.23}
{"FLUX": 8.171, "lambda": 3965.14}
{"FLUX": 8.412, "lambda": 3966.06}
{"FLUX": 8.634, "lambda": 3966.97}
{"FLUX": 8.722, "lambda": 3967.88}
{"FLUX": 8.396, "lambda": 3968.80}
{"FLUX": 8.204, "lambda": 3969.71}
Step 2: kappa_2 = -8.74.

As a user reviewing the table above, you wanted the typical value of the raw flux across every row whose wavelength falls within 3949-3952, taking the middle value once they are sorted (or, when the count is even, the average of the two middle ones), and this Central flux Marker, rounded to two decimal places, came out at 8.76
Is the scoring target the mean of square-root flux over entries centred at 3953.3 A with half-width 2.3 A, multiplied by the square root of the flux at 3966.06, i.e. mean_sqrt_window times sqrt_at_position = 8.76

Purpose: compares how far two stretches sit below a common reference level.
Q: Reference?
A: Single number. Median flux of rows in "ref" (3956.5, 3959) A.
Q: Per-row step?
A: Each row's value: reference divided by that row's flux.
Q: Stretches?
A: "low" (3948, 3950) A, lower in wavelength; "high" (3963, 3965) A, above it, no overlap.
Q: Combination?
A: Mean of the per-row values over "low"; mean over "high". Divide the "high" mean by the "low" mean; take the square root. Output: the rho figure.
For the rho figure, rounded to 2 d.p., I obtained 1.00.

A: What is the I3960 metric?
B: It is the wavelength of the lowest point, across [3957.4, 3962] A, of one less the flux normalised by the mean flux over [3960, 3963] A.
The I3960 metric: 3957.85 A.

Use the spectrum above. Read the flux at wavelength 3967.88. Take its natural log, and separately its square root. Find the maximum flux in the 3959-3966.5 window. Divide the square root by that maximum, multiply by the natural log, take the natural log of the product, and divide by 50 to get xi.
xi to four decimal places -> -0.0060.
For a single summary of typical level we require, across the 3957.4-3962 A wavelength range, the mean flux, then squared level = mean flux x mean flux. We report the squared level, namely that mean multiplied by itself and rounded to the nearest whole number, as 70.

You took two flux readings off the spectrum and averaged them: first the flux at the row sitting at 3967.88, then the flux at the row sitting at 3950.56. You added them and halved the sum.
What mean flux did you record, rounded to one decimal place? 8.7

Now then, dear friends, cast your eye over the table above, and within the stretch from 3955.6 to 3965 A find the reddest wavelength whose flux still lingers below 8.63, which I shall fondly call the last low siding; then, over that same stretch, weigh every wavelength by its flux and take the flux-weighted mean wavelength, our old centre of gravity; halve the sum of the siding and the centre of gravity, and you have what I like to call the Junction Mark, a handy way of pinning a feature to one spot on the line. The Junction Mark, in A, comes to 3962.2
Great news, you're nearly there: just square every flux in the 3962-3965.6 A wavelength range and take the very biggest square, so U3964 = 74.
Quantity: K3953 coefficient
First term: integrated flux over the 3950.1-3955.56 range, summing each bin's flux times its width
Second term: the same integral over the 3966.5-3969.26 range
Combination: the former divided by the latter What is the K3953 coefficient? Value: 2.1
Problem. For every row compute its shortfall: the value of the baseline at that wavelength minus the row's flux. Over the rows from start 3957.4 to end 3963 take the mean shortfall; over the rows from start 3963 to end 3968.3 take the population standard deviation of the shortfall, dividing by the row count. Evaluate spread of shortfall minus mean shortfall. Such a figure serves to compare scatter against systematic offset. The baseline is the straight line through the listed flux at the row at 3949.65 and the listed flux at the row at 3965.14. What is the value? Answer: 0.38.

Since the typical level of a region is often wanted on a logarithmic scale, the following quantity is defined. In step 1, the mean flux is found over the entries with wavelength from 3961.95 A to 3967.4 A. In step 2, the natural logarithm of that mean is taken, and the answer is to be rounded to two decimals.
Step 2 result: 2.13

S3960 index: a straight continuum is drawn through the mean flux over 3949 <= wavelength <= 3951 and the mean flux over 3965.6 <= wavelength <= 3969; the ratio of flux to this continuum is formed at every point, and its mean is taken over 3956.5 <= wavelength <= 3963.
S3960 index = 0.99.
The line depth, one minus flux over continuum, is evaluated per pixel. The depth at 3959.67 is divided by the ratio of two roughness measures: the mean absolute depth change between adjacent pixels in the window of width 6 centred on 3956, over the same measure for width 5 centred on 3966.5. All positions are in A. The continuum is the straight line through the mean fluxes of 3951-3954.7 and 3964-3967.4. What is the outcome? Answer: 0.072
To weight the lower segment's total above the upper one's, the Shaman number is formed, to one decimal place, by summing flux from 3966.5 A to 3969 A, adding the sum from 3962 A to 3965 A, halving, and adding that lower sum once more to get 51.2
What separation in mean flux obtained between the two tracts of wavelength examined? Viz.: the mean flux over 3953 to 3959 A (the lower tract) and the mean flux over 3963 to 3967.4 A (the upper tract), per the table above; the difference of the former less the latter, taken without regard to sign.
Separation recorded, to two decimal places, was 0.28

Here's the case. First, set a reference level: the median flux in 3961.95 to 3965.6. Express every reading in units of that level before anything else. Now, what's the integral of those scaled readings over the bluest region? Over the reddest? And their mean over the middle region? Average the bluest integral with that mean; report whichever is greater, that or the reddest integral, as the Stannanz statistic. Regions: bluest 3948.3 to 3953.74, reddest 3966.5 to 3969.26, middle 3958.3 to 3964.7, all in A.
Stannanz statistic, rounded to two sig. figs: 3.4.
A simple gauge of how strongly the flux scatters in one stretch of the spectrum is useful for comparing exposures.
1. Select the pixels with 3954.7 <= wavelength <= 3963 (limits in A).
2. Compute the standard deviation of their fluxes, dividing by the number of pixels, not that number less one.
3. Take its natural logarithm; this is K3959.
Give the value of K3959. -1.4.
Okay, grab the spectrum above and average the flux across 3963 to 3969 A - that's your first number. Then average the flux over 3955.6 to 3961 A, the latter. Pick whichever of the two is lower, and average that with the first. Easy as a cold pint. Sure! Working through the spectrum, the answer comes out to 8.47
